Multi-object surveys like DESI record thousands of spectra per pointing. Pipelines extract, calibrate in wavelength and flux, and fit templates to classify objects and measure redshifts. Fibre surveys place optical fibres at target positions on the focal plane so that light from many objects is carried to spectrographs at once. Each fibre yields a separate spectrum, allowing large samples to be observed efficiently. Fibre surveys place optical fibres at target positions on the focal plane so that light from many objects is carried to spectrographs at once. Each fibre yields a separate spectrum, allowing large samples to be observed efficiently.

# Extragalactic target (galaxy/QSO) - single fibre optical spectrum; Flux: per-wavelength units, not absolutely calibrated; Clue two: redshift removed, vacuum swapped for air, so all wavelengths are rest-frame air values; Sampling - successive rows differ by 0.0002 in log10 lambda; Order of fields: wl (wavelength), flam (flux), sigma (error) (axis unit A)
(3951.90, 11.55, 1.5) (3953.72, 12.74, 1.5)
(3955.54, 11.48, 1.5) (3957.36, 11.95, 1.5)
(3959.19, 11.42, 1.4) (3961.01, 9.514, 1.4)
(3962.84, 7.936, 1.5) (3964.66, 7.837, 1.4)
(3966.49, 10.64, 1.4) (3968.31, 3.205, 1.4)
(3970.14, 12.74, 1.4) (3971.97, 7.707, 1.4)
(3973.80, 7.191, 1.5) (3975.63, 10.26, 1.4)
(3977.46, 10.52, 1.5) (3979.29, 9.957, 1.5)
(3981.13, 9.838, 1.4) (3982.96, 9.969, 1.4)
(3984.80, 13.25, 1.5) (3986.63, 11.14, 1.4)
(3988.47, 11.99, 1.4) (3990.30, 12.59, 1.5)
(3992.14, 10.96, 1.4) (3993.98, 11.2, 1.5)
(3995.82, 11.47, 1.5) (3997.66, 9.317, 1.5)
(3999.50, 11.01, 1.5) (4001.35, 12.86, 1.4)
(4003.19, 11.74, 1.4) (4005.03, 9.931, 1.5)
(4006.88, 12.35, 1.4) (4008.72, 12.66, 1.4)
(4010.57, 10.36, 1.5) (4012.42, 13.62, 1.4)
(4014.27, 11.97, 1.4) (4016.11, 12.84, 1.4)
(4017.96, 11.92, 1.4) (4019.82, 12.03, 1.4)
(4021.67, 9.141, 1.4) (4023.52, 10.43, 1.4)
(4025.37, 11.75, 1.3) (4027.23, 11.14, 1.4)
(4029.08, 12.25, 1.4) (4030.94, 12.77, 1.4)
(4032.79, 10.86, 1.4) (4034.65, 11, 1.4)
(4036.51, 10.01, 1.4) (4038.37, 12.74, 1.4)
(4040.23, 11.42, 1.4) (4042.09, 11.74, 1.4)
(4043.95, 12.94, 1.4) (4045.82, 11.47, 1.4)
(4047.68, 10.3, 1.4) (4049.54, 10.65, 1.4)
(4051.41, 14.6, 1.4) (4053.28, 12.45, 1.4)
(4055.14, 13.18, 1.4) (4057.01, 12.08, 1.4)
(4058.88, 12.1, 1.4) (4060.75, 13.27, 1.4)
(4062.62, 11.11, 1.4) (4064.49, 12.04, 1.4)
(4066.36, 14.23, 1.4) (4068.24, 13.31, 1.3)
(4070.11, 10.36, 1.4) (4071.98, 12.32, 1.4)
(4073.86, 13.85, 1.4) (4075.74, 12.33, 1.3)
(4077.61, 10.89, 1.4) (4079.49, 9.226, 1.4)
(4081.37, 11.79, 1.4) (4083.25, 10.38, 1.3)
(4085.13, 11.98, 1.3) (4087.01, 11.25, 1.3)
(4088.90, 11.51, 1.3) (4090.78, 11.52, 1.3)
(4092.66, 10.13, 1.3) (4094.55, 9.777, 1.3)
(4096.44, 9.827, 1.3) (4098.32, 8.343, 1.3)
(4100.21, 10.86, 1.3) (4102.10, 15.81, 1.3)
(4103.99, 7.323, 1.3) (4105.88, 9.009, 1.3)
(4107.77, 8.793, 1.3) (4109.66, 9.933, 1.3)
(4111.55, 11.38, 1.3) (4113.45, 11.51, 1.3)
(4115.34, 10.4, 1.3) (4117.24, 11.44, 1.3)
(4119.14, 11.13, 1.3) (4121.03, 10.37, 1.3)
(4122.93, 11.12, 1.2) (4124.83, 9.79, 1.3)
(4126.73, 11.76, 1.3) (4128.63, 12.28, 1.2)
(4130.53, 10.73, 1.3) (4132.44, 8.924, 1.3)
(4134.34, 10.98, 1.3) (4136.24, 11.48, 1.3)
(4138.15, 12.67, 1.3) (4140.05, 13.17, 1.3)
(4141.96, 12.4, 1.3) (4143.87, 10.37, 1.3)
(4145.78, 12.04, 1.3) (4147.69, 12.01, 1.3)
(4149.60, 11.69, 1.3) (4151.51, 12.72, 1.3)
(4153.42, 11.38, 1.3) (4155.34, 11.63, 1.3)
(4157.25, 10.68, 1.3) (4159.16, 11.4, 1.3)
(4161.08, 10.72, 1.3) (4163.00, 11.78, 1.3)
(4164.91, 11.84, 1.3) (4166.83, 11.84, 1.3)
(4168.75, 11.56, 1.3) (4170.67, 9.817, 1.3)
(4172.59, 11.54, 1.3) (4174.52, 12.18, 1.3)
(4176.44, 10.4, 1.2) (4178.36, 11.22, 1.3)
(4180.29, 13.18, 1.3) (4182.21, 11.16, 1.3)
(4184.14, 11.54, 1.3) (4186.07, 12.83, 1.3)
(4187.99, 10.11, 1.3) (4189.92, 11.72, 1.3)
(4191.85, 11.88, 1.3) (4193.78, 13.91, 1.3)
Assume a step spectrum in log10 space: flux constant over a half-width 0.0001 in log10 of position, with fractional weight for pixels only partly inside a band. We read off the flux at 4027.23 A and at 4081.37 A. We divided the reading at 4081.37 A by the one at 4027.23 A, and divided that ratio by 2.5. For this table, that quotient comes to 0.42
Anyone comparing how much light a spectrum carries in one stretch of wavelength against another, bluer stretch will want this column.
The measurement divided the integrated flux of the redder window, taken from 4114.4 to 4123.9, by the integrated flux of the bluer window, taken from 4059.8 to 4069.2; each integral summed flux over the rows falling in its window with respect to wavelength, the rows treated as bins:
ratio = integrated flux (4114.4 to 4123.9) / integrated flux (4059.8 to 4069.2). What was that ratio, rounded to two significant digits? 0.86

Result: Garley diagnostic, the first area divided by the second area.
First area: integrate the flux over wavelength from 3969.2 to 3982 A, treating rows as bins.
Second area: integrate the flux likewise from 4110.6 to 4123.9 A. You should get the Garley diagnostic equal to 0.85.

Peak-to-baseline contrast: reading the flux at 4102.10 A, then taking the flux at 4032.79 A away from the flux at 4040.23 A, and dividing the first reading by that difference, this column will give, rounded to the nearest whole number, 28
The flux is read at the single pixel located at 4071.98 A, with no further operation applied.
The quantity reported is 12.32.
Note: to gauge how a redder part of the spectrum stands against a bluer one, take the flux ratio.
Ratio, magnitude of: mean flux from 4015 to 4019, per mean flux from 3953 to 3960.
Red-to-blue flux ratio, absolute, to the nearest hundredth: 1.04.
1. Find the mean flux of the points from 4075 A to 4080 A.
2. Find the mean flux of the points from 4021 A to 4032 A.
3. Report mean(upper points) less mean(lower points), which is -0.4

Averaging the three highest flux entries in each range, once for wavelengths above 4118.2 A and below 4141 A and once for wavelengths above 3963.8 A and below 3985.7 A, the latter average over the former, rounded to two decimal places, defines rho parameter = 0.96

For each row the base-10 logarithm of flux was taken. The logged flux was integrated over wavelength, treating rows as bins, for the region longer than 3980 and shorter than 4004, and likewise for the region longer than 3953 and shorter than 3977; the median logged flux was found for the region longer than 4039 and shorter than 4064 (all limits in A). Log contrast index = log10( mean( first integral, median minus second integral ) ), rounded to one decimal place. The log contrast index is 0.2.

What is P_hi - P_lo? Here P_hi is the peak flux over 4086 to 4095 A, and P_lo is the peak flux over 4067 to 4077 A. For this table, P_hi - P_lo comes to -2.3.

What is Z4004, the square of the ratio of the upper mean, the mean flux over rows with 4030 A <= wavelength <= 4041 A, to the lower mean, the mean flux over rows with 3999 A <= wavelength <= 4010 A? 0.95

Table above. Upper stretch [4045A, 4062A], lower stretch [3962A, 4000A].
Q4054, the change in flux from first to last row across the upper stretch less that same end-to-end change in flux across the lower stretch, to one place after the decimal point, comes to -1.3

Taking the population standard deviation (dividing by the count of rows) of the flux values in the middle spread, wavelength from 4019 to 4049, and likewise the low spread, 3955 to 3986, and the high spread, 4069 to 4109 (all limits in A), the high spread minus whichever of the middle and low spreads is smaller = 0.83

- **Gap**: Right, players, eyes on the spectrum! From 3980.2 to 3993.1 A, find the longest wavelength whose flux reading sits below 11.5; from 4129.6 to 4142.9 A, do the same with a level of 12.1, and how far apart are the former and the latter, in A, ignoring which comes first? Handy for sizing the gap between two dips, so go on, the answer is 144.1 A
